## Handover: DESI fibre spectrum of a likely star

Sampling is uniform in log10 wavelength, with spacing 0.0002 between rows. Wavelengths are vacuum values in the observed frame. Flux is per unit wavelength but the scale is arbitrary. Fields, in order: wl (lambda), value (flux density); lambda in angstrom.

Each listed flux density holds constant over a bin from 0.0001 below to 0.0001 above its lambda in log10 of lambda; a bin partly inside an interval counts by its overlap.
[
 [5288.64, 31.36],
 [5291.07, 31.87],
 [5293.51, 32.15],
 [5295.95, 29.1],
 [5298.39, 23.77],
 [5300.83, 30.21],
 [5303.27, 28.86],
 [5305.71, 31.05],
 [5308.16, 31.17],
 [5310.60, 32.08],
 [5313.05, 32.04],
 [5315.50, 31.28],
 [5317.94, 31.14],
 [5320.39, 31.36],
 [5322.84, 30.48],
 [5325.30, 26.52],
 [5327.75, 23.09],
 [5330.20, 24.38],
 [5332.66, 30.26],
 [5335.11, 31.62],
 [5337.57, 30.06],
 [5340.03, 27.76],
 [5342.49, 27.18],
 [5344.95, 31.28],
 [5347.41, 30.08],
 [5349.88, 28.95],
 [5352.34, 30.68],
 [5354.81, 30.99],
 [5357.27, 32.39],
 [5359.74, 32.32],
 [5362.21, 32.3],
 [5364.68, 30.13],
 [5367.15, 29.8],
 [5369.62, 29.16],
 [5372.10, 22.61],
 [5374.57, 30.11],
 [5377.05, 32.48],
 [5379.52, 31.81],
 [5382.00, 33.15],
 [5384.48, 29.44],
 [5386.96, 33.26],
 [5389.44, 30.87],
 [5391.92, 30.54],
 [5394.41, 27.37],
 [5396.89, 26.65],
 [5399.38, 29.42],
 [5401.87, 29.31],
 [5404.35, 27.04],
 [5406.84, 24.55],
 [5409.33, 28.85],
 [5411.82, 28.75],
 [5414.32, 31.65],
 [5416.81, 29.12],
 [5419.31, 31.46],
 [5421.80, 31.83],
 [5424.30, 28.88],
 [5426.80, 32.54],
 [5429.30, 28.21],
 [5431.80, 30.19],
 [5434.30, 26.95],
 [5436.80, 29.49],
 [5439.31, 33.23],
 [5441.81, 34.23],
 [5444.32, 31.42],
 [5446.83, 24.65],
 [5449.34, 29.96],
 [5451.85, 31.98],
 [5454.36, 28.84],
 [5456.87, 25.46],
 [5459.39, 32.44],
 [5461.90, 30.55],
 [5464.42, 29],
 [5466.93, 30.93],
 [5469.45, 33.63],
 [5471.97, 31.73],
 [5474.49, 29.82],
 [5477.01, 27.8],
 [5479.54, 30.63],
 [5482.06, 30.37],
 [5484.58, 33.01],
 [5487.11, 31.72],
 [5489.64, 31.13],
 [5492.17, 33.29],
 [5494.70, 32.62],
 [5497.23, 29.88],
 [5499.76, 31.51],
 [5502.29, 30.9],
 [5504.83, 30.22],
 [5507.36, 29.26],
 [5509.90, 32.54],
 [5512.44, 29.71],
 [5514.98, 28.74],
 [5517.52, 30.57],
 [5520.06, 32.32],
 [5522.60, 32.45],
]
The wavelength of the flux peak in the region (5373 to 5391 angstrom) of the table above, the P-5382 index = 5386.96 angstrom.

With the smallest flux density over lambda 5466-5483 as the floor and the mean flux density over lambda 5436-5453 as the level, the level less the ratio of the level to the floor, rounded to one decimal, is 29.6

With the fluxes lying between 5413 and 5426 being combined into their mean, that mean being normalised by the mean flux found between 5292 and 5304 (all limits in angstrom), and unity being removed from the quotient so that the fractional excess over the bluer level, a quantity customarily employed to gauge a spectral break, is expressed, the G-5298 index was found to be 0.061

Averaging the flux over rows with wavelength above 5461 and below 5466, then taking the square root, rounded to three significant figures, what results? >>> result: 5.46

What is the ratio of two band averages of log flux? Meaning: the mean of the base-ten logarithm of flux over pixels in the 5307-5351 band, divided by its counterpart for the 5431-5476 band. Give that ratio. 0.992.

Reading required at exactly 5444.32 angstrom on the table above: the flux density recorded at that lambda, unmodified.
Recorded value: 31.42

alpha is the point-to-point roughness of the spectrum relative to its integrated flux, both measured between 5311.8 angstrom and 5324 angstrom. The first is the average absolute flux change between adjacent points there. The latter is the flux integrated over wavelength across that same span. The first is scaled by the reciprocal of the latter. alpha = 0.001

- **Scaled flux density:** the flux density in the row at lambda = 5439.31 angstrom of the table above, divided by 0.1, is 332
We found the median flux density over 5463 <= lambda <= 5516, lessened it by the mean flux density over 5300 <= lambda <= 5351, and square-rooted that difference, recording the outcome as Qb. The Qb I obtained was 1.16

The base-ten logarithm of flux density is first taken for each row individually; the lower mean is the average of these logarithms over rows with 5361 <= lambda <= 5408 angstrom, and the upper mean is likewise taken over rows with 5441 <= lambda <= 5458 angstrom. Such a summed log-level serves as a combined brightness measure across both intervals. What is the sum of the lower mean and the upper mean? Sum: 2.93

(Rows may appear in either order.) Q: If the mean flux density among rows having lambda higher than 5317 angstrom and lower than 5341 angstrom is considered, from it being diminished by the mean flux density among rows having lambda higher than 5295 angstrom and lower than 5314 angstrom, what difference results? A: -1.12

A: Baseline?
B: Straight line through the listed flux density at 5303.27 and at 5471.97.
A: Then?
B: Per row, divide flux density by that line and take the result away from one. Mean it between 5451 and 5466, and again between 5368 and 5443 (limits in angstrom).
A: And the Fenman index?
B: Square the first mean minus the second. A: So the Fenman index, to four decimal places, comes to 0.0009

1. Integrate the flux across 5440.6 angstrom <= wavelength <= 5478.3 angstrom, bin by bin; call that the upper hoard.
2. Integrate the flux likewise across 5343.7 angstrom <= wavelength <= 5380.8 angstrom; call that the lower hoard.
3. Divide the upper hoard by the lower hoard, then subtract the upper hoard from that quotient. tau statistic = -1136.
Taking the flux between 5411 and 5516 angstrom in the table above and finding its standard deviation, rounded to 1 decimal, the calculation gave 2.1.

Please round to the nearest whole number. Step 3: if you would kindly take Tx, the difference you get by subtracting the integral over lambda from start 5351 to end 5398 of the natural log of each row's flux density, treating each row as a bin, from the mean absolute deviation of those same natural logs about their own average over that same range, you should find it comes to -160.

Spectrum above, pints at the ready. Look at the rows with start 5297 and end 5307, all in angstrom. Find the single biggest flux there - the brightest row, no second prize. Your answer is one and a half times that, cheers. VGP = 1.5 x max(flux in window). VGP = 46.6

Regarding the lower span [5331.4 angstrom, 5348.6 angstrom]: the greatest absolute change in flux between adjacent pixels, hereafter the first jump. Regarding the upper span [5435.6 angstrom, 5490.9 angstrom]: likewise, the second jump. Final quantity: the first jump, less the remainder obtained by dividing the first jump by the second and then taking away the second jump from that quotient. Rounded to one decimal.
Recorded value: 10.5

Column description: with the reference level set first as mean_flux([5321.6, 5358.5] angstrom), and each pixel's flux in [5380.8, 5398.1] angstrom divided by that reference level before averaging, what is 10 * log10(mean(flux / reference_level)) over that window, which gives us 0.17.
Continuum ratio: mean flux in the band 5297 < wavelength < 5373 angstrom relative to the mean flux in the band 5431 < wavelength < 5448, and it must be 0.983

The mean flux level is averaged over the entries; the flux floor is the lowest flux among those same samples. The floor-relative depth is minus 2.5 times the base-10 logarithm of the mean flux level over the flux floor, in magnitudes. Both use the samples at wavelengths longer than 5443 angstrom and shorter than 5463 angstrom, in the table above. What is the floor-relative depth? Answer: -0.19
